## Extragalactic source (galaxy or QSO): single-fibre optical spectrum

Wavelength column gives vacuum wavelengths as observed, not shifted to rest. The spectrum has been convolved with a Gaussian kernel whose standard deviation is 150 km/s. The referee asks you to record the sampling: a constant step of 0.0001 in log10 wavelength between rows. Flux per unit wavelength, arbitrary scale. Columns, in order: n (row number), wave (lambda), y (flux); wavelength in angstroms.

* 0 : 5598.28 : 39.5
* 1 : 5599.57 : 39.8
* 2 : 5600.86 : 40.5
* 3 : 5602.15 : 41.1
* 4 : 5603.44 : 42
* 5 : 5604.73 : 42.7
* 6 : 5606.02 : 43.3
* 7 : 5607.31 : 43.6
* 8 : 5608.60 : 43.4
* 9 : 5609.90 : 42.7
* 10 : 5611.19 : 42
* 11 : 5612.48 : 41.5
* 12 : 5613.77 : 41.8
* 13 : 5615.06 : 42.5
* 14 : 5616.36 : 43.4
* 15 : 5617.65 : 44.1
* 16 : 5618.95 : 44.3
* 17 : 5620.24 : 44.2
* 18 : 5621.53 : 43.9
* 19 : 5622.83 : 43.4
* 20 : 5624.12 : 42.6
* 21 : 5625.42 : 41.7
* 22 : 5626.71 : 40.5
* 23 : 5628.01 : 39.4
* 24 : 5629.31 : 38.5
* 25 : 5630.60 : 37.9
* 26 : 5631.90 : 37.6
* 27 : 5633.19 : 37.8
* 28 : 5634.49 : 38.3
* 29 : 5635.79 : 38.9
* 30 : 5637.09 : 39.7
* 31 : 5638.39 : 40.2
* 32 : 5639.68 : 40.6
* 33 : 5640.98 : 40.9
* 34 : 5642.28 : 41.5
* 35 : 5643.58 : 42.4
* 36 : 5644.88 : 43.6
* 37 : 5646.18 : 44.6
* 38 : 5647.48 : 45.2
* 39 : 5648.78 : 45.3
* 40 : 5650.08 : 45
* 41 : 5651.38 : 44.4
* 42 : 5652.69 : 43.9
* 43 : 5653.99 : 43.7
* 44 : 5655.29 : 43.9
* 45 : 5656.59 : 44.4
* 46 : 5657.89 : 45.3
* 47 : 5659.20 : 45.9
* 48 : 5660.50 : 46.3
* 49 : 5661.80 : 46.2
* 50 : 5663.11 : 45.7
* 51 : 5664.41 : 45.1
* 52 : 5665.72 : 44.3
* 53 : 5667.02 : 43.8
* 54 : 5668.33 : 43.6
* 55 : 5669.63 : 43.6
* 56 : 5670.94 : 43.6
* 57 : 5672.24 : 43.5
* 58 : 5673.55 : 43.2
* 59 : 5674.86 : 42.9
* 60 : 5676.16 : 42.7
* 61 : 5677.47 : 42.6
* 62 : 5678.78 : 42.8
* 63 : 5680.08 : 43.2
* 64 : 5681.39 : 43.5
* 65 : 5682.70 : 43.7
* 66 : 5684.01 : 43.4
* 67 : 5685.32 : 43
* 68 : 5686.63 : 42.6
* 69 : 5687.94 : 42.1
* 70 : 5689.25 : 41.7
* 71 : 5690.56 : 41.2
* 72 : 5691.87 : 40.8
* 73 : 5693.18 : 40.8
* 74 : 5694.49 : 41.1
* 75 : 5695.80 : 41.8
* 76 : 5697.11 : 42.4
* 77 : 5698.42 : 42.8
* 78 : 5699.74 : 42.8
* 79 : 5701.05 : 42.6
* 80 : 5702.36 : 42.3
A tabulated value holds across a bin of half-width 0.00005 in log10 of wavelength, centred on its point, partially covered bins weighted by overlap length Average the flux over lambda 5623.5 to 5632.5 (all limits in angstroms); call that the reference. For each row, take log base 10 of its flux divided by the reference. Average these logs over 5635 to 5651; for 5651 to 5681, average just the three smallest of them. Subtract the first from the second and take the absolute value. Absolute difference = 0.0044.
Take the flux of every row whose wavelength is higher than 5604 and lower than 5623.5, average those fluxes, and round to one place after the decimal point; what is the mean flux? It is 43.1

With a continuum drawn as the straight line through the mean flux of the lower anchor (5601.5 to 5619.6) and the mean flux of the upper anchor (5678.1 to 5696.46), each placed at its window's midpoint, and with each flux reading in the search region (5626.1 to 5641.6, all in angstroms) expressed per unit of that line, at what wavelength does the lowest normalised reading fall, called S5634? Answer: 5631.90 angstroms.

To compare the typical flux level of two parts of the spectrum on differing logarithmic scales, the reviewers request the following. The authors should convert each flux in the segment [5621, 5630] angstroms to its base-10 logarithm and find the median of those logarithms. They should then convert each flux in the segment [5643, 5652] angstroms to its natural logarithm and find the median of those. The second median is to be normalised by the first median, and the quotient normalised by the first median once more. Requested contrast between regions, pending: 1.45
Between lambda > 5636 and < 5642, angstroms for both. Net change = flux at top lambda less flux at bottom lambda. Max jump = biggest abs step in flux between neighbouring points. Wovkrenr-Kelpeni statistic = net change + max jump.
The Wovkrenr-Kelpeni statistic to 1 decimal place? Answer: 1.7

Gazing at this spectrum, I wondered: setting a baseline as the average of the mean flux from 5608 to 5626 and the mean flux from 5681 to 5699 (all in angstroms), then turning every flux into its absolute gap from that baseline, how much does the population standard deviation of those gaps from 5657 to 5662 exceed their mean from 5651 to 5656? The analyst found -1.0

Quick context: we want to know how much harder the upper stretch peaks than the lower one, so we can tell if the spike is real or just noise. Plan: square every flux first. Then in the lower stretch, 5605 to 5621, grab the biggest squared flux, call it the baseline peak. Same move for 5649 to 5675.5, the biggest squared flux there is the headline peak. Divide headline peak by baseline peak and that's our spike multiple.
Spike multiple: 1.1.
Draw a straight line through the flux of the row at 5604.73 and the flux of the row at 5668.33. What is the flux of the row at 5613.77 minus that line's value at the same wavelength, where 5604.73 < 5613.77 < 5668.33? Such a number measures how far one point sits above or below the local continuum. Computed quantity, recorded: -1.03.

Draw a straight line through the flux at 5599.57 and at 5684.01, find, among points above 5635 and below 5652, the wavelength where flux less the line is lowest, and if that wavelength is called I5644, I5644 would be 5635.79 angstroms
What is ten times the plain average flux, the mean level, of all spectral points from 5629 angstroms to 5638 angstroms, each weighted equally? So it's 384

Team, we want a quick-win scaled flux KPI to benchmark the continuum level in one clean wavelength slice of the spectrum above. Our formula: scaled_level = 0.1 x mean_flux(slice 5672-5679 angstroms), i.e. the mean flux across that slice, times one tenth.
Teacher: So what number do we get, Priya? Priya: 4.29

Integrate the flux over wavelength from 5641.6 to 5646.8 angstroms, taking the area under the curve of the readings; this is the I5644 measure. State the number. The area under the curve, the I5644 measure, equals 224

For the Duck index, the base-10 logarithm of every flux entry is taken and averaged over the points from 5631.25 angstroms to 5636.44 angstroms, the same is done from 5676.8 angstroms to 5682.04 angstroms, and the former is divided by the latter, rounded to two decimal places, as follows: 0.97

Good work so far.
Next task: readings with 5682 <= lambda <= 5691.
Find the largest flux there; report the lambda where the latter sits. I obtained 5682.70 angstroms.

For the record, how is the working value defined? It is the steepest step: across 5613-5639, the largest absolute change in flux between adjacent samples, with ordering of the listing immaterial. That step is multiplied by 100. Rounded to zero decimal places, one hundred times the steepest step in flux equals 120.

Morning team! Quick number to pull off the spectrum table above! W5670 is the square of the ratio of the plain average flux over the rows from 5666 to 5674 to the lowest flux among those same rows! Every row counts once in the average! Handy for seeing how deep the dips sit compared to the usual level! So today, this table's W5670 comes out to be 1.02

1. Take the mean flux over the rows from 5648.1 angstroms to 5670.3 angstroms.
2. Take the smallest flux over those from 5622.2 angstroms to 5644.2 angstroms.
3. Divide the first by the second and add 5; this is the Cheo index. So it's 6.19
